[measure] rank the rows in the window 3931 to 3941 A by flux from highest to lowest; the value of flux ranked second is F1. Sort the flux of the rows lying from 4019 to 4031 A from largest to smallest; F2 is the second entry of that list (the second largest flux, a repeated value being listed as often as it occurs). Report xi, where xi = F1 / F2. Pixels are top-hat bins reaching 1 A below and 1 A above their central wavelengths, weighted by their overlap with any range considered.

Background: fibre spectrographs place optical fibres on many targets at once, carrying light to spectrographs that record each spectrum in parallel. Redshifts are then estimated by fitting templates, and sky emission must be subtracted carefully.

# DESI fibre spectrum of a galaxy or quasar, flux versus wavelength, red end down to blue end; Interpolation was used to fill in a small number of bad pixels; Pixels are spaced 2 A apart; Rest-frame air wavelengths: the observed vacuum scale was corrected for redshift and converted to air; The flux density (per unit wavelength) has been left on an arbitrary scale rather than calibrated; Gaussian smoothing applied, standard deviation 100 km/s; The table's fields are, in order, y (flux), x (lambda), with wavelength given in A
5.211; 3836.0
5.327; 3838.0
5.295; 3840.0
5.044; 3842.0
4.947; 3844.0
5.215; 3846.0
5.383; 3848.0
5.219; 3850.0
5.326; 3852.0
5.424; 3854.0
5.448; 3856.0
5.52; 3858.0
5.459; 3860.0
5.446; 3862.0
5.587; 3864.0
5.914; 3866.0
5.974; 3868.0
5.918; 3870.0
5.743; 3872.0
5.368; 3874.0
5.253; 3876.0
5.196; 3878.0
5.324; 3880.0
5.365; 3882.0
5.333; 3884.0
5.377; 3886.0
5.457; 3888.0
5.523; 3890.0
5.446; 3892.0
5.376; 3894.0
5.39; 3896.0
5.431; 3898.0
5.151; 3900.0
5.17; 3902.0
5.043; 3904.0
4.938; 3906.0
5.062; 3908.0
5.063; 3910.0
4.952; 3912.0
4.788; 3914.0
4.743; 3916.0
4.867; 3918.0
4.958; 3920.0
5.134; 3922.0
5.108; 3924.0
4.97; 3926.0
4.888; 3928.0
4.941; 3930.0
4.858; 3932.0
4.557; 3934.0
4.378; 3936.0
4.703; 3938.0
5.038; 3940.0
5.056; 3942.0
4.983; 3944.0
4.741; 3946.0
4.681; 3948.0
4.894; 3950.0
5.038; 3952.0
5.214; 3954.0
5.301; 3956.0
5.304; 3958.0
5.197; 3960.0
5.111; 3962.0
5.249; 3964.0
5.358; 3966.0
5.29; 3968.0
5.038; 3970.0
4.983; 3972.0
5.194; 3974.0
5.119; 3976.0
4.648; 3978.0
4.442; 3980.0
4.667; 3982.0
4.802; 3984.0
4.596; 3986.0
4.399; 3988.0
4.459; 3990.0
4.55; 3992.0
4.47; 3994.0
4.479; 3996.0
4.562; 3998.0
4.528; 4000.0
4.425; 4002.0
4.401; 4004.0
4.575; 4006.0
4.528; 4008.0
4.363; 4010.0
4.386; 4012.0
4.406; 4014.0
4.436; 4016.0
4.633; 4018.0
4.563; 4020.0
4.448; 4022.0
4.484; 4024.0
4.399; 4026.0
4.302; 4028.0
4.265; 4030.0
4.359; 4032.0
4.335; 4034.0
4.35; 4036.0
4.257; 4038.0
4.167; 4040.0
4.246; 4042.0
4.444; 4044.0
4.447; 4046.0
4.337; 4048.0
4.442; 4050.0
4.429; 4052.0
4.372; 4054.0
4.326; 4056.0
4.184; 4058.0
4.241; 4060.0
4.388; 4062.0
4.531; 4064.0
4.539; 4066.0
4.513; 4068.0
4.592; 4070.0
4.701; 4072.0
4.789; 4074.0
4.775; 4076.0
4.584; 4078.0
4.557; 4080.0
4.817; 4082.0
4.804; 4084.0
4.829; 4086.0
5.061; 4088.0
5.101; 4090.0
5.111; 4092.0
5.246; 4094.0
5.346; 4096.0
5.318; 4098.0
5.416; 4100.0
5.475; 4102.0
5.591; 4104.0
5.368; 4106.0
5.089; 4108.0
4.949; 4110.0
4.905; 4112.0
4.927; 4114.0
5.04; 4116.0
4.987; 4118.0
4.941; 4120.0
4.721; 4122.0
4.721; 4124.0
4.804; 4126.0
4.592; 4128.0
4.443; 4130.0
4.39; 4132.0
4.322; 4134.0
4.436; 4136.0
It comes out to 1.083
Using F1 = 4.858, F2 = 4.484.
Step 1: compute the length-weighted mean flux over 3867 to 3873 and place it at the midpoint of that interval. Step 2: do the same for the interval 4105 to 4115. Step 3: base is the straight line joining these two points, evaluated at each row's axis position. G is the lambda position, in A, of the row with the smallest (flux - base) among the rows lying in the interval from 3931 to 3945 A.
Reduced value 3936.0 A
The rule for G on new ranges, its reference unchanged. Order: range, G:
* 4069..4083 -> 4080.0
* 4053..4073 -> 4058.0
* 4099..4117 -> 4112.0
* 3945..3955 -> 3948.0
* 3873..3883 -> 3878.0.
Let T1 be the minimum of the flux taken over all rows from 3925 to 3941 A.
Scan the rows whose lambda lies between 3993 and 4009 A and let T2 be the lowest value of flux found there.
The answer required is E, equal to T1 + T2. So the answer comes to 8.78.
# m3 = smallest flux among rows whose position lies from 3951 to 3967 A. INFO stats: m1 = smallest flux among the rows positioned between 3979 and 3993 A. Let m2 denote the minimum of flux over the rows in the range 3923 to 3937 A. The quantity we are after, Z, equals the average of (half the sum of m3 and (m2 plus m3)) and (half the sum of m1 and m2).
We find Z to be 5.81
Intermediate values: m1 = 4.399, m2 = 4.378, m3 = 5.038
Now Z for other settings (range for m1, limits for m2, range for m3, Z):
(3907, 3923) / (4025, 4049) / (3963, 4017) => 5.45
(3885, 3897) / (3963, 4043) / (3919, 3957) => 5.62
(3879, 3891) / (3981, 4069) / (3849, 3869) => 6.02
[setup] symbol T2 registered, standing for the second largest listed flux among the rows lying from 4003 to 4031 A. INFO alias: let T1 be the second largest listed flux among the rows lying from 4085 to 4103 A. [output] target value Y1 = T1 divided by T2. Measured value 1.18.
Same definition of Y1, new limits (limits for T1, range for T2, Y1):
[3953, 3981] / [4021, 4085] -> 1.10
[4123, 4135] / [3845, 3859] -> 0.87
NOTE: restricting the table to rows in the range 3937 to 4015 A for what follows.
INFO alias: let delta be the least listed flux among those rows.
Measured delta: 4.363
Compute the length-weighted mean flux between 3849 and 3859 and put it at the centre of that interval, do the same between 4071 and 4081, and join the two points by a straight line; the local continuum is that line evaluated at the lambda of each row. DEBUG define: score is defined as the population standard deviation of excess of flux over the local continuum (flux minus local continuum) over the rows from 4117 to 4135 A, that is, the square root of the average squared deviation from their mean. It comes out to 0.209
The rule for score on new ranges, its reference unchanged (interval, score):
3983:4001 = 0.104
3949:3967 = 0.151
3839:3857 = 0.172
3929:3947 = 0.223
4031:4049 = 0.091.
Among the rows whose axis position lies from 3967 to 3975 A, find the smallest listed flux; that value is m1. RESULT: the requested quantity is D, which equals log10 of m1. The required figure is 0.697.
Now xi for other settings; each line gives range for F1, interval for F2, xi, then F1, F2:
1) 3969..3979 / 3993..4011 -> 1.122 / 5.119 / 4.562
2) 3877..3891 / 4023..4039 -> 1.241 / 5.457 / 4.399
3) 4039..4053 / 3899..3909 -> 0.863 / 4.444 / 5.151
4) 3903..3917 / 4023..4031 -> 1.151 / 5.062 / 4.399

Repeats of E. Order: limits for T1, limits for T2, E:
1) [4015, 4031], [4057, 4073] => 8.45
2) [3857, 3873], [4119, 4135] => 9.77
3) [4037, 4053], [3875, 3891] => 9.36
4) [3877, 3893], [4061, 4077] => 9.58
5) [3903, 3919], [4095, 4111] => 9.69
